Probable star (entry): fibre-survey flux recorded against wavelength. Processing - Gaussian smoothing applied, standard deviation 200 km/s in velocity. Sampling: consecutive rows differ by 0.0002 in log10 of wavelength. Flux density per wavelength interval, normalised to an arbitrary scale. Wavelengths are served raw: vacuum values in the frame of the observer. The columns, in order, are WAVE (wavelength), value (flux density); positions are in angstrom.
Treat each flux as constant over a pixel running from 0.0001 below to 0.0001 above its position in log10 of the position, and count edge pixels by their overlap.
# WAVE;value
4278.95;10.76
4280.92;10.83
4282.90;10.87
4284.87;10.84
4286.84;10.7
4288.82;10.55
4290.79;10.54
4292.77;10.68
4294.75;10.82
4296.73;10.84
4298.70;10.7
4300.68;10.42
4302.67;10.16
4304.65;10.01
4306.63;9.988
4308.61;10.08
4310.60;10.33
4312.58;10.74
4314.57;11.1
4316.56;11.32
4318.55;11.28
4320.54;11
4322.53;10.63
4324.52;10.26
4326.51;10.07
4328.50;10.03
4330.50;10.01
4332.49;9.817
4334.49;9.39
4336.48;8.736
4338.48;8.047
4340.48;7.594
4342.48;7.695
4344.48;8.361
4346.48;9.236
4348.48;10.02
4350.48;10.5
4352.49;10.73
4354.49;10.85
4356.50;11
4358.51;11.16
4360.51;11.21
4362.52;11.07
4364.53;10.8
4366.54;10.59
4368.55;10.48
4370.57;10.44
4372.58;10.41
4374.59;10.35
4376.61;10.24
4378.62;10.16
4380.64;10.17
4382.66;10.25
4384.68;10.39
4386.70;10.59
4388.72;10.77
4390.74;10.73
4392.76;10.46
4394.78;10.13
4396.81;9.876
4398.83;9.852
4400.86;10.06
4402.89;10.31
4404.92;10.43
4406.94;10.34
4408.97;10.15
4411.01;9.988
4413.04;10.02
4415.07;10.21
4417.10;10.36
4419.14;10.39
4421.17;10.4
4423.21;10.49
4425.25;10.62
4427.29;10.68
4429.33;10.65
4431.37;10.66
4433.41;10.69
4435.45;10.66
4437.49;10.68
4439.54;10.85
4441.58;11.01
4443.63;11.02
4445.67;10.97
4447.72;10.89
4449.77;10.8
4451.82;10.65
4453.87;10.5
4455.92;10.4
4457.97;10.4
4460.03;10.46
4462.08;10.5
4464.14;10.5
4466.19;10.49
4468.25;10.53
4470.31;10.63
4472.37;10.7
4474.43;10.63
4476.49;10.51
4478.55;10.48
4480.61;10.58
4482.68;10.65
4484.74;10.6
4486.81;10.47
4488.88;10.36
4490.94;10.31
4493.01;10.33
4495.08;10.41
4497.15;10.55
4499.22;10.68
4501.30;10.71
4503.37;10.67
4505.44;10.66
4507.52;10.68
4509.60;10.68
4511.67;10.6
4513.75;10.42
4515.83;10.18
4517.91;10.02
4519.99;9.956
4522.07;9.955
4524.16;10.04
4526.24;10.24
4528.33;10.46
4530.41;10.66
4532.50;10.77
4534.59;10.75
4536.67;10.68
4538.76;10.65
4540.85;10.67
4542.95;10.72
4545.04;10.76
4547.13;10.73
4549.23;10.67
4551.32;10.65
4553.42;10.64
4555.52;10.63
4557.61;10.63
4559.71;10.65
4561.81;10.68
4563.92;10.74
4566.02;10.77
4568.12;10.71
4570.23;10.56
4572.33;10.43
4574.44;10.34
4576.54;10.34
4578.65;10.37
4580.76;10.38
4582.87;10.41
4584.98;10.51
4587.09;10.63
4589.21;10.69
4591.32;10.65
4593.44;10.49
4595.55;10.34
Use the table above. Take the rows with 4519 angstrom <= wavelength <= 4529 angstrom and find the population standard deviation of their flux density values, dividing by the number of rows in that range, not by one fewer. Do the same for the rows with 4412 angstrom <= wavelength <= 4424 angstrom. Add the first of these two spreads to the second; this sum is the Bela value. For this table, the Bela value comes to 0.35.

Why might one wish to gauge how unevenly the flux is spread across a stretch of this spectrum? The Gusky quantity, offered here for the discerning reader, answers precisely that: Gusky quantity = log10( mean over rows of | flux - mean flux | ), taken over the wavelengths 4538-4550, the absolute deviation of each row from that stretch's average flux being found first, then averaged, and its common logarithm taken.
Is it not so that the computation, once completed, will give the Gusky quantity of -1.4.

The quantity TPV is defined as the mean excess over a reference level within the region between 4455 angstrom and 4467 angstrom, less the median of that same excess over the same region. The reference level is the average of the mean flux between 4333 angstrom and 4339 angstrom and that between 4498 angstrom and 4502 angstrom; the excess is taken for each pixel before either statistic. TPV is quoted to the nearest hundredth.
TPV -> -0.02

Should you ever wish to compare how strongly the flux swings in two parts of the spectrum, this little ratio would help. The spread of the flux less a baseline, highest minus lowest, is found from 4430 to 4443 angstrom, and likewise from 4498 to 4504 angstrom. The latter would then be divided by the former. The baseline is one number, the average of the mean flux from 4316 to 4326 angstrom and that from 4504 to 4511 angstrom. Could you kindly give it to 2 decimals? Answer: 0.11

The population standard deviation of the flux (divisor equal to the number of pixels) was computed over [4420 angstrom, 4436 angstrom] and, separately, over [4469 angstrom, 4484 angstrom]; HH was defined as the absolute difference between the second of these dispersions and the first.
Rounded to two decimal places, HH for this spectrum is 0.02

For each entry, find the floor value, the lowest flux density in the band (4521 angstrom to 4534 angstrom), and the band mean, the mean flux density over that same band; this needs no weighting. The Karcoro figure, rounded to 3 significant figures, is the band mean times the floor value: 103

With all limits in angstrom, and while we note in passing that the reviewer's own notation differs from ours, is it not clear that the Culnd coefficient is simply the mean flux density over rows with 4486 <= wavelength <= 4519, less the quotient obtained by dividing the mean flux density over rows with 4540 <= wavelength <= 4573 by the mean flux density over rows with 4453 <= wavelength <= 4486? 9.47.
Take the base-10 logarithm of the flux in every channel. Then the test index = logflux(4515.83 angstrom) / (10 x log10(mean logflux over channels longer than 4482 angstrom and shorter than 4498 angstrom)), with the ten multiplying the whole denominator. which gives 12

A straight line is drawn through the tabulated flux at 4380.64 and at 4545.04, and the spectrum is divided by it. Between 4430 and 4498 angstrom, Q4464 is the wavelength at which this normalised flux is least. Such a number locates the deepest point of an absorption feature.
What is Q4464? 4490.94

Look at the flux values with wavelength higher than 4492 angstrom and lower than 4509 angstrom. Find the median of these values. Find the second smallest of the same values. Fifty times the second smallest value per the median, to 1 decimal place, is 48.8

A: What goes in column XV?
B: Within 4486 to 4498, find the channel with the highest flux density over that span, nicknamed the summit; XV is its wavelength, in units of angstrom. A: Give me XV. 4497.15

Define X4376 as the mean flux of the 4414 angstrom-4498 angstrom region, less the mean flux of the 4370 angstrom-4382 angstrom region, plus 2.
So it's 2.3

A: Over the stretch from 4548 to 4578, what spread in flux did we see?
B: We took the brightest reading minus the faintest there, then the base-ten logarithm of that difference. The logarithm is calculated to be -0.4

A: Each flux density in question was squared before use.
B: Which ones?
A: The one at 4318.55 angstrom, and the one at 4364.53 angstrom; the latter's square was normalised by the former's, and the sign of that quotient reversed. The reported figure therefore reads -0.92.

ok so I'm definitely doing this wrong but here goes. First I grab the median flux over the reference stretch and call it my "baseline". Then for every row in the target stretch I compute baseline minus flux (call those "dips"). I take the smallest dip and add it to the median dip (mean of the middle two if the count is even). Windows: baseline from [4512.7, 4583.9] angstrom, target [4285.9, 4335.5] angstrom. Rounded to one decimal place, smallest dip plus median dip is -0.6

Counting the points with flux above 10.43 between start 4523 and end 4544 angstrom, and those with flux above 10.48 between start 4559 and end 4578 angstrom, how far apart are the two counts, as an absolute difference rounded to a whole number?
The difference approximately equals 2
